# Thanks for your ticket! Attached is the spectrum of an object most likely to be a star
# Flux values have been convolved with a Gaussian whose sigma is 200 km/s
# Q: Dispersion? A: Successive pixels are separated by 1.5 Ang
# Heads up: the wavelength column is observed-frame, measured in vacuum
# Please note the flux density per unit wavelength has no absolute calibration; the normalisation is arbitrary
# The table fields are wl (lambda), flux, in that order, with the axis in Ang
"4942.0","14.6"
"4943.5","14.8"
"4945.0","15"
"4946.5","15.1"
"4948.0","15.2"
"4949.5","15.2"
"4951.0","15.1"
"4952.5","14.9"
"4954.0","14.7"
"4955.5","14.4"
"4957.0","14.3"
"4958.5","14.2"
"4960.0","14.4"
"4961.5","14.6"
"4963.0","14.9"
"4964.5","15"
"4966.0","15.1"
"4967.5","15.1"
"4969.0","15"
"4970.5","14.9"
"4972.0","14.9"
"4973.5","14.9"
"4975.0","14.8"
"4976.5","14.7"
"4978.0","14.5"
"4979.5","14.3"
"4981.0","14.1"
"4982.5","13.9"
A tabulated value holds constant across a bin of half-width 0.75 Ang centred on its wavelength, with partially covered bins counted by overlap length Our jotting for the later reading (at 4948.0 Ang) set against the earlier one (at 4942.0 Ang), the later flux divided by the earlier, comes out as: 1.04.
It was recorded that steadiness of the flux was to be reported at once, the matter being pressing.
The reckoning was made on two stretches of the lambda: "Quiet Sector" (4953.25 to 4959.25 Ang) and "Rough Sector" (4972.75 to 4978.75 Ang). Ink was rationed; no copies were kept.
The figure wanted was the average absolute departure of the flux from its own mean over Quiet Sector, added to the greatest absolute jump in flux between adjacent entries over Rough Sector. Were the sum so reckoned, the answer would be 0.35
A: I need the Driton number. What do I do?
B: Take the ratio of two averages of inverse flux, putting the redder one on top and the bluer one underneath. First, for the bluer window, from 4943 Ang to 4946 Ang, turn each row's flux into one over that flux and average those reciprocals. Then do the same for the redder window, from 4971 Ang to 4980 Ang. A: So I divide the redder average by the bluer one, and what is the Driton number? 1.015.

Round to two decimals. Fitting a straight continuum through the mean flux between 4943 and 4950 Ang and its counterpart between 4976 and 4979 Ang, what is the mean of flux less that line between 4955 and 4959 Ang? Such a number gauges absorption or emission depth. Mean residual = -0.60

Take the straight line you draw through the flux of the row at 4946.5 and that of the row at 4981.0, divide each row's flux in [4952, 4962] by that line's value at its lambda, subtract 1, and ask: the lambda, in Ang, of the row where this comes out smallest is 4958.5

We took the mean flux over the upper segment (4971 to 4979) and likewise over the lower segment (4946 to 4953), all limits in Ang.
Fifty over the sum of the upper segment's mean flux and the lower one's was 1.67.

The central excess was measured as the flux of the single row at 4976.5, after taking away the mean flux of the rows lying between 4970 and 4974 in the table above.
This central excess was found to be -0.2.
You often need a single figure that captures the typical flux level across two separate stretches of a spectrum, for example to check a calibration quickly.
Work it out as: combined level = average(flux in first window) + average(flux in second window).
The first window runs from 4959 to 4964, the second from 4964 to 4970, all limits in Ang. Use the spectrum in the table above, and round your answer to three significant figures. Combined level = 29.7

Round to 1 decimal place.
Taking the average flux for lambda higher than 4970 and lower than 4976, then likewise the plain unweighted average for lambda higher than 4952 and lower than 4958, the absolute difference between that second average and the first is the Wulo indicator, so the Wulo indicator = 0.3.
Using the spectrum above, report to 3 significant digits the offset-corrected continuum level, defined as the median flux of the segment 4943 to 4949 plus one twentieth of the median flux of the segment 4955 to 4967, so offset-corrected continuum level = 15.8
